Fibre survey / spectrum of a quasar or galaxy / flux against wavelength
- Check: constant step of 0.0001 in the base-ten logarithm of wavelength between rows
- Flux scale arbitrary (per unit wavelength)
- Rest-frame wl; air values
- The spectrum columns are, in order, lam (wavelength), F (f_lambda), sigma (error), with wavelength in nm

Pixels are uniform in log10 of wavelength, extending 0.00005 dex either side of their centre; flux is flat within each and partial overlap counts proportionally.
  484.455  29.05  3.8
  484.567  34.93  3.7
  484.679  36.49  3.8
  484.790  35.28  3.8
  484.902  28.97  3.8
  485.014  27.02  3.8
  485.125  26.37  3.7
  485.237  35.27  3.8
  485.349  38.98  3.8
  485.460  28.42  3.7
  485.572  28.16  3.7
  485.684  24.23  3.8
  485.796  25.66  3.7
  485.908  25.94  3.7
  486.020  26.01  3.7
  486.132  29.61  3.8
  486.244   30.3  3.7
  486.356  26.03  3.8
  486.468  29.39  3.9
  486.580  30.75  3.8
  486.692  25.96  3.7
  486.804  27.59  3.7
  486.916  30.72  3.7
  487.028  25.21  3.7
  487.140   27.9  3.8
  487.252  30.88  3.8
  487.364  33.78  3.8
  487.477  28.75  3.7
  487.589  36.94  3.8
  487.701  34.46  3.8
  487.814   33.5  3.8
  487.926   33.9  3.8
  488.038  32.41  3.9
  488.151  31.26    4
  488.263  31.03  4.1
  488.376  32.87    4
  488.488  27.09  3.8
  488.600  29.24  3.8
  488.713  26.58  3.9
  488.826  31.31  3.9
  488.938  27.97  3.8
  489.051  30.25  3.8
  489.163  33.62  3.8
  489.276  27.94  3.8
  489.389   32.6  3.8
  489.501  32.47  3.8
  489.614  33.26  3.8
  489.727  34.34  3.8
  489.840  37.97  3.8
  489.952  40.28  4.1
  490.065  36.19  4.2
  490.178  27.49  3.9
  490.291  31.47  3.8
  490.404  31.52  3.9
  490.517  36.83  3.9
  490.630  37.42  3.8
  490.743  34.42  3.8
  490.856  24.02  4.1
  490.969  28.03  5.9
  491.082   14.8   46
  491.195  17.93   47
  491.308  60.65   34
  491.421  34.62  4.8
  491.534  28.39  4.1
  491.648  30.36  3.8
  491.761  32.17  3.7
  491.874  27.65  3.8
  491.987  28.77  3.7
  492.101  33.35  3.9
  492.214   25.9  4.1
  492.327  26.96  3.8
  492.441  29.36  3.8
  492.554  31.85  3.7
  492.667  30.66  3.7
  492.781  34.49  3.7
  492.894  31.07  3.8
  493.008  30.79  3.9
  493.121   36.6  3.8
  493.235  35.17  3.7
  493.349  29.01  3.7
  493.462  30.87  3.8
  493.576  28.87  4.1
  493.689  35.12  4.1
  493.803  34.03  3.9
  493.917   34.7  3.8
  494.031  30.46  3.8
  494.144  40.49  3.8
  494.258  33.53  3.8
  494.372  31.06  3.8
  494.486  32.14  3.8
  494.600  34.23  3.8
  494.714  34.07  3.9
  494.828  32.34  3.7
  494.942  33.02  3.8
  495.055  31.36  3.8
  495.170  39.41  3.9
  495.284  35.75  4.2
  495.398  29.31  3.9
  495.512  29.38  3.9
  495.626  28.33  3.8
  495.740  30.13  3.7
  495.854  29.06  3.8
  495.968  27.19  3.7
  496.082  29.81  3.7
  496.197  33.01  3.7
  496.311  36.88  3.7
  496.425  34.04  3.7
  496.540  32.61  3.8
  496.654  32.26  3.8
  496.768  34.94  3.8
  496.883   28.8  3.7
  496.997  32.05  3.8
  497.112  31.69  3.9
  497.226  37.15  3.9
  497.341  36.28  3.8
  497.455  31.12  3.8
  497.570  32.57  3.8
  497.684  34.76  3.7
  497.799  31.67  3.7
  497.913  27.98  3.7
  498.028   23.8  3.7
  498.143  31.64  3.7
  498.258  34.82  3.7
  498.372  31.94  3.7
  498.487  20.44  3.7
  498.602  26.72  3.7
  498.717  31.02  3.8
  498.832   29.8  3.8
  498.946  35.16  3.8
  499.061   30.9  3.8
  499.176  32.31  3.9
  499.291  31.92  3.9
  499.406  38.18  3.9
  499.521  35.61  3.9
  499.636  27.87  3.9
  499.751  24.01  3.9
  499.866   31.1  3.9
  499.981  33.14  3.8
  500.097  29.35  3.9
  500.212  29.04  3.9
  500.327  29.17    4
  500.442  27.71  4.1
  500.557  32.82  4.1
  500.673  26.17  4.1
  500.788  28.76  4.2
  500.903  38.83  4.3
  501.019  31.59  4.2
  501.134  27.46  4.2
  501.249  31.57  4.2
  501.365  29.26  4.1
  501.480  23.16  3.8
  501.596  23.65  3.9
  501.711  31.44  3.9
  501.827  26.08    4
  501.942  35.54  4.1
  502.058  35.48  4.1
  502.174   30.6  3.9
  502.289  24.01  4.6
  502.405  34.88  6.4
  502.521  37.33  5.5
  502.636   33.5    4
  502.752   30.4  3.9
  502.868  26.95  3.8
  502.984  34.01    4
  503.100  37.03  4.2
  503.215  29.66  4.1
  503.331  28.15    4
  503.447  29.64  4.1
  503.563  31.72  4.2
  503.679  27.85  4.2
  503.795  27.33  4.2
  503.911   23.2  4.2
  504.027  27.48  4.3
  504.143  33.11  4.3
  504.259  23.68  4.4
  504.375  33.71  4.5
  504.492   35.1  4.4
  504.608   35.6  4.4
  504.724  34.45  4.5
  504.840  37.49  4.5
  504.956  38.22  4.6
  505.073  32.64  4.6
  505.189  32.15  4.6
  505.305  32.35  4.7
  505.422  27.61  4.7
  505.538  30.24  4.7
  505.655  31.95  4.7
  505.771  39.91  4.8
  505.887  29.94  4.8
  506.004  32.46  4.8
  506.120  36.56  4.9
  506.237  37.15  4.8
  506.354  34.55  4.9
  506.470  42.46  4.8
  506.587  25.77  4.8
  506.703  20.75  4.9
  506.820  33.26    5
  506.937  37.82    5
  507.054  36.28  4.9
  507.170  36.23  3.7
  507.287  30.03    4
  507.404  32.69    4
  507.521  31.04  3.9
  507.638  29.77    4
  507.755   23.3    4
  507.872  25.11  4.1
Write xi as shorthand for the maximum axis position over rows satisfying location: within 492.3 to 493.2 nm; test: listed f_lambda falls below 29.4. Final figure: 492.441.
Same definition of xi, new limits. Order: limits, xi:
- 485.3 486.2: 486.020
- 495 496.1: 495.968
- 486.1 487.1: 487.028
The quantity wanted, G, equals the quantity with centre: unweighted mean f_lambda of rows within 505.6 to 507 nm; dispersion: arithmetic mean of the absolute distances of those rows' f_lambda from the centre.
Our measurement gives 4.5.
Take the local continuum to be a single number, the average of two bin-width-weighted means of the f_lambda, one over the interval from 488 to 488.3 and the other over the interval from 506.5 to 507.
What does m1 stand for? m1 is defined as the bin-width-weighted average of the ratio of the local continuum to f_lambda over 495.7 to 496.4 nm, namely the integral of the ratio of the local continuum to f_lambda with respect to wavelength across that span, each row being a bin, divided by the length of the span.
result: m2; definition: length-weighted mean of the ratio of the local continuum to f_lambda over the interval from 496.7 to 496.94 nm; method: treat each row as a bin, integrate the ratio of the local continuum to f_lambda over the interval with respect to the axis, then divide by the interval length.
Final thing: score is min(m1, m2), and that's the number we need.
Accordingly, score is 0.98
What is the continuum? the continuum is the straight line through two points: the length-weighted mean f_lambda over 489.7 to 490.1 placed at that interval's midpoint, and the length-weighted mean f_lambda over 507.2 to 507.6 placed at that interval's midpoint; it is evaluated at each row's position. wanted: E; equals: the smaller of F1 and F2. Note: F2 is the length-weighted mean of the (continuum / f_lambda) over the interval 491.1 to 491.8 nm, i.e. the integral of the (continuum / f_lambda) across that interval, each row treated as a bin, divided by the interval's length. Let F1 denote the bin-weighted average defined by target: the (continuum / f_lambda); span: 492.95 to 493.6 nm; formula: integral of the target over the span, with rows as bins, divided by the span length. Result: 1.14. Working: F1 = 1.14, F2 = 1.31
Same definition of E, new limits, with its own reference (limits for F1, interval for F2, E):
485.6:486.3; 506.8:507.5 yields 0.93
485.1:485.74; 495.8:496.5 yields 1.13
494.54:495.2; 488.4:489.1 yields 1.06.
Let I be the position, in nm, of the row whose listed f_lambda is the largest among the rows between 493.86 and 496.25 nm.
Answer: 494.144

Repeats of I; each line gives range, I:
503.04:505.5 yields 504.956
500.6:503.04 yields 500.903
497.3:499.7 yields 499.406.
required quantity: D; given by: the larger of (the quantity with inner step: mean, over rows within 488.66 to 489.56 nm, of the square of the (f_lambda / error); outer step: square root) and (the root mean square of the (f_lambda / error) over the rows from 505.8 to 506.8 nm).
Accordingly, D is 7.96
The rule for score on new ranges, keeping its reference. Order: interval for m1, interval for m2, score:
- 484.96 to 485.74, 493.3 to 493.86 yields 0.98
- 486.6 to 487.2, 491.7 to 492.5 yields 1.07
